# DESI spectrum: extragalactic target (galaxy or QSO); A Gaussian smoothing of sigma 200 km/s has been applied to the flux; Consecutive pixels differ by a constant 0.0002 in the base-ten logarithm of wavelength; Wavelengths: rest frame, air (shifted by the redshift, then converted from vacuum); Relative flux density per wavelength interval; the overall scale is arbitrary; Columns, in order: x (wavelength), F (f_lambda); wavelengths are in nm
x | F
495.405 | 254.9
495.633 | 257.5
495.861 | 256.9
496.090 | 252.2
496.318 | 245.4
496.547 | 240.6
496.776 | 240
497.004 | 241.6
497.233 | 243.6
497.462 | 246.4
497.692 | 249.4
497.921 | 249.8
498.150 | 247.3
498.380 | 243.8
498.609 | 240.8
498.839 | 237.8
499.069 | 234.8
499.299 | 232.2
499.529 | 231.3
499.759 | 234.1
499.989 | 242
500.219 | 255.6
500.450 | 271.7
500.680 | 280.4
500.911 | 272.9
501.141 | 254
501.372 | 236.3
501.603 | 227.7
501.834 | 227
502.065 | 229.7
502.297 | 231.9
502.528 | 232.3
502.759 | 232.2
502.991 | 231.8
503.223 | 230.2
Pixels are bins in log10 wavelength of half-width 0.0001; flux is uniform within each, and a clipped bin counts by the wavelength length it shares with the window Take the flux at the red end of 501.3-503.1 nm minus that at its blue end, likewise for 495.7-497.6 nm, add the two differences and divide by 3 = -5.0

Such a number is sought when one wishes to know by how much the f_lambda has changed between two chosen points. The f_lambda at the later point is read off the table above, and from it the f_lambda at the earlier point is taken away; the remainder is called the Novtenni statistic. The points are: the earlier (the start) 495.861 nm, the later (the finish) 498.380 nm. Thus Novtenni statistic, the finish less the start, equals -13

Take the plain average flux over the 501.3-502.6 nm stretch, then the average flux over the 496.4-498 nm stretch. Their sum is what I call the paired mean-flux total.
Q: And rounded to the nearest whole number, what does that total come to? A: 475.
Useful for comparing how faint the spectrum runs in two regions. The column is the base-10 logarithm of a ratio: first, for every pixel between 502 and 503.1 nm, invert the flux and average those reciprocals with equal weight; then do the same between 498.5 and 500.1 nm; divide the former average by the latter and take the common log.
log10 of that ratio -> 0.008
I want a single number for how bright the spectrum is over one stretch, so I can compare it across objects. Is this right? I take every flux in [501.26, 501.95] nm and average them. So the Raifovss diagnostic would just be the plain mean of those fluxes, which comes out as 230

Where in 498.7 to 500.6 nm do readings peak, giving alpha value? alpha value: 500.450 nm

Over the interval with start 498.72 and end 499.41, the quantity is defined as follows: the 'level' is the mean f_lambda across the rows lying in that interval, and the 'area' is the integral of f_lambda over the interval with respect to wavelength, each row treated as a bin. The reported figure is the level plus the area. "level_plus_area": 397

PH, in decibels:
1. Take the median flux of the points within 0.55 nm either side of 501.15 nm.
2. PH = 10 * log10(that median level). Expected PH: 24.0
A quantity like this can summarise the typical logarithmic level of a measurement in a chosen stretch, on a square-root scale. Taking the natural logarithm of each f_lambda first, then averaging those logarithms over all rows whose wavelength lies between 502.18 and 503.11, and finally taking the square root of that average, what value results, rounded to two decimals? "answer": 2.33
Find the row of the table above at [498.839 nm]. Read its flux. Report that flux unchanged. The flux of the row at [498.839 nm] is 237.8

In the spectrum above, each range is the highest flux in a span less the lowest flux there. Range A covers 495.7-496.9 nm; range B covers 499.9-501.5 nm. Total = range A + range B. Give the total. 61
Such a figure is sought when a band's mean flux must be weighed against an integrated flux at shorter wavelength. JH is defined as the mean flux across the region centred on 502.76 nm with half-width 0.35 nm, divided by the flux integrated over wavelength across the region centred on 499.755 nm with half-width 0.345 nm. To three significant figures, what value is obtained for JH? 1.43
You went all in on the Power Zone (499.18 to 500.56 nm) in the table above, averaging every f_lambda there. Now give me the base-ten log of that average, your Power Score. 2.388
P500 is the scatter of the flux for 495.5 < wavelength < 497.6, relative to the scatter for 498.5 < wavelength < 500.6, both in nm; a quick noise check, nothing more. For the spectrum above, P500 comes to 0.5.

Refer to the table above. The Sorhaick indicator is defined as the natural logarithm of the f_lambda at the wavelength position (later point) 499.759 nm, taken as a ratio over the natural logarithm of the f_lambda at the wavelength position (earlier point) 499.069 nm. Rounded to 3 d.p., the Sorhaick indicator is 0.999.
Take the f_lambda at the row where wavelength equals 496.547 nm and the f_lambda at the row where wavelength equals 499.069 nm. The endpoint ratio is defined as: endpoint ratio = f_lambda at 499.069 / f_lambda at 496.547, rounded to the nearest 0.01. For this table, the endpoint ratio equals 0.98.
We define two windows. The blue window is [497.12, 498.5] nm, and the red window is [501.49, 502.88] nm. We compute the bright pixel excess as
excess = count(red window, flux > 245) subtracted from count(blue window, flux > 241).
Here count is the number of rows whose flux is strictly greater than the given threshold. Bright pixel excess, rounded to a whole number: 6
